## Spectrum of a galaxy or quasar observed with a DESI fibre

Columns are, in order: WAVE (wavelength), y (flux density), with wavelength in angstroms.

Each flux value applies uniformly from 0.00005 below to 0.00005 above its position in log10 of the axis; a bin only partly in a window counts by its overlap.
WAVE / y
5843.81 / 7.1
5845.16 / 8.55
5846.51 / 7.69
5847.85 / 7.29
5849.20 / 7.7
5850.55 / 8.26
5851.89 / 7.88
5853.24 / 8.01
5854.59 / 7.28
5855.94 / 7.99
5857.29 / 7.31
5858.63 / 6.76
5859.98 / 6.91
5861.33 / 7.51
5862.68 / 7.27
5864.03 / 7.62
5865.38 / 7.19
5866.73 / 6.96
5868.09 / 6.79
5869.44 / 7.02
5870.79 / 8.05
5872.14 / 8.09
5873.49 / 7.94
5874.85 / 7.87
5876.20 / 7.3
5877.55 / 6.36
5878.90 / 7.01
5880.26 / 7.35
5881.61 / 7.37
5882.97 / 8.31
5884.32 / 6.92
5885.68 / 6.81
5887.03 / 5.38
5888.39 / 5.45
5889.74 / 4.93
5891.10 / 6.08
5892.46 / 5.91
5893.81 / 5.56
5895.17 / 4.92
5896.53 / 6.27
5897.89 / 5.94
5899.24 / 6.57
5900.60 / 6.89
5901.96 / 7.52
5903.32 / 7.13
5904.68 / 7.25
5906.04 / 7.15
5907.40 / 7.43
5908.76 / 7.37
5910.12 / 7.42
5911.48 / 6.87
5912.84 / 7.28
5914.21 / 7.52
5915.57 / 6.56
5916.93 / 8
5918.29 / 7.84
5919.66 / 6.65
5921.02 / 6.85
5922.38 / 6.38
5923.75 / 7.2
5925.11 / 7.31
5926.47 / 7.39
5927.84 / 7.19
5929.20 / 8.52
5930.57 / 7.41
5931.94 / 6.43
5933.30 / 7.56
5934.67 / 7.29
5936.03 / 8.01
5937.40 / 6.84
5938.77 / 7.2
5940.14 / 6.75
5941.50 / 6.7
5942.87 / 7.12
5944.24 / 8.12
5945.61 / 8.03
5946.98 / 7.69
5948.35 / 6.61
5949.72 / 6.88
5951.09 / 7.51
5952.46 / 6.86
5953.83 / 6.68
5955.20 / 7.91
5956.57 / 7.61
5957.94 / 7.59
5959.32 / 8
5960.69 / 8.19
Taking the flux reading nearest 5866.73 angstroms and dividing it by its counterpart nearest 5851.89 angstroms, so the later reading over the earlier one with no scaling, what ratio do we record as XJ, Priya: 0.88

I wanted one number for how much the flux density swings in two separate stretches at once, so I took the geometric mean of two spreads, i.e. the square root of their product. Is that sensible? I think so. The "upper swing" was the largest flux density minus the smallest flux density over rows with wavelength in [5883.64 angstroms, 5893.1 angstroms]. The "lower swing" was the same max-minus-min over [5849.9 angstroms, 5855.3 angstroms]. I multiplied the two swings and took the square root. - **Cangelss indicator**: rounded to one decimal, 1.4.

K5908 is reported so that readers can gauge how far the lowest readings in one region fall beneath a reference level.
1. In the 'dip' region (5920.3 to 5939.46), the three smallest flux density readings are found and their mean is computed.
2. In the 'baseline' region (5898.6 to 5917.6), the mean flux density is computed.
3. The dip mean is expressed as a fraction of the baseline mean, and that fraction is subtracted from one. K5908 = 0.092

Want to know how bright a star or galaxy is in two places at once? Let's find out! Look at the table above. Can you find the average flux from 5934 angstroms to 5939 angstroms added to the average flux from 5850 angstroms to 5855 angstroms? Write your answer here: 15.2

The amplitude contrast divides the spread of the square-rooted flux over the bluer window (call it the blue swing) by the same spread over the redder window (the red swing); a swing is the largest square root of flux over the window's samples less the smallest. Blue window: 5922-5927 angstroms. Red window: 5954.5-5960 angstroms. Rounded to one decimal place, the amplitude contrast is 2.6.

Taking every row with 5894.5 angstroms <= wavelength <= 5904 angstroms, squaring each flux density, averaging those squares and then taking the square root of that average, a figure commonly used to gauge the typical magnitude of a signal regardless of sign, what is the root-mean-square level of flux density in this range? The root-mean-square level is 6.5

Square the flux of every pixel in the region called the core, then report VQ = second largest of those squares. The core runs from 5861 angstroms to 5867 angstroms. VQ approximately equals 56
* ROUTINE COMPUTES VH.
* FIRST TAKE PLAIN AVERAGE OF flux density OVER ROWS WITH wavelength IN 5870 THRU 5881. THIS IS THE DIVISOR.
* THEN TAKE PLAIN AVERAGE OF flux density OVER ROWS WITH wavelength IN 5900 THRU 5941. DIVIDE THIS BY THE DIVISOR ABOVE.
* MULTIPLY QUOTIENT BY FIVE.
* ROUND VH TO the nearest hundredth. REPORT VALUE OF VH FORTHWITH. 4.83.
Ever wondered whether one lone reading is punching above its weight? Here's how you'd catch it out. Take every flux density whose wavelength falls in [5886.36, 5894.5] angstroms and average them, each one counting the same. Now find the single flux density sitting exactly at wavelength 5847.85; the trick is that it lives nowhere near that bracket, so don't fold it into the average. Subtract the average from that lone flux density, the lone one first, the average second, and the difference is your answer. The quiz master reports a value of 1.7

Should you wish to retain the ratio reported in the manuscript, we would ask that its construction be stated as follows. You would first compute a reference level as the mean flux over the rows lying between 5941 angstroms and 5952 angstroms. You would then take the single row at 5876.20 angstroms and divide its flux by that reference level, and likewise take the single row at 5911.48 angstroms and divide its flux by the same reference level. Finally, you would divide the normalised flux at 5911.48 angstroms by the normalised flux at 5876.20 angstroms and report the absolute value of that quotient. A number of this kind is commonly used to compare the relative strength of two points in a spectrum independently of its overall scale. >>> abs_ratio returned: 0.94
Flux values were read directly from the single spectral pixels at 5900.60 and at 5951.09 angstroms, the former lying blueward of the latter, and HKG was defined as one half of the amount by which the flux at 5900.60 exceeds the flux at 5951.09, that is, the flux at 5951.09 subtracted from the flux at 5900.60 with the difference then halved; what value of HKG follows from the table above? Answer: -0.31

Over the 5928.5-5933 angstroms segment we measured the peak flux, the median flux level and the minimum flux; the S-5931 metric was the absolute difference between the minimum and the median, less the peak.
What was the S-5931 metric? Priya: -7.5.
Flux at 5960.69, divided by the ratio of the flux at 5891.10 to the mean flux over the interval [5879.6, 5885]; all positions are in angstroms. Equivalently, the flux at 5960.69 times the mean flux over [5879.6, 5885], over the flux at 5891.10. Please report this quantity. 10.1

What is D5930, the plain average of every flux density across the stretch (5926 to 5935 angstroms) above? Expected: 7.4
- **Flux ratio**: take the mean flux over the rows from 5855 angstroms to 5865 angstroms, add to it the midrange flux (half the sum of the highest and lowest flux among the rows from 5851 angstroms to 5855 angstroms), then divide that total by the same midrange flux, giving 1.96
